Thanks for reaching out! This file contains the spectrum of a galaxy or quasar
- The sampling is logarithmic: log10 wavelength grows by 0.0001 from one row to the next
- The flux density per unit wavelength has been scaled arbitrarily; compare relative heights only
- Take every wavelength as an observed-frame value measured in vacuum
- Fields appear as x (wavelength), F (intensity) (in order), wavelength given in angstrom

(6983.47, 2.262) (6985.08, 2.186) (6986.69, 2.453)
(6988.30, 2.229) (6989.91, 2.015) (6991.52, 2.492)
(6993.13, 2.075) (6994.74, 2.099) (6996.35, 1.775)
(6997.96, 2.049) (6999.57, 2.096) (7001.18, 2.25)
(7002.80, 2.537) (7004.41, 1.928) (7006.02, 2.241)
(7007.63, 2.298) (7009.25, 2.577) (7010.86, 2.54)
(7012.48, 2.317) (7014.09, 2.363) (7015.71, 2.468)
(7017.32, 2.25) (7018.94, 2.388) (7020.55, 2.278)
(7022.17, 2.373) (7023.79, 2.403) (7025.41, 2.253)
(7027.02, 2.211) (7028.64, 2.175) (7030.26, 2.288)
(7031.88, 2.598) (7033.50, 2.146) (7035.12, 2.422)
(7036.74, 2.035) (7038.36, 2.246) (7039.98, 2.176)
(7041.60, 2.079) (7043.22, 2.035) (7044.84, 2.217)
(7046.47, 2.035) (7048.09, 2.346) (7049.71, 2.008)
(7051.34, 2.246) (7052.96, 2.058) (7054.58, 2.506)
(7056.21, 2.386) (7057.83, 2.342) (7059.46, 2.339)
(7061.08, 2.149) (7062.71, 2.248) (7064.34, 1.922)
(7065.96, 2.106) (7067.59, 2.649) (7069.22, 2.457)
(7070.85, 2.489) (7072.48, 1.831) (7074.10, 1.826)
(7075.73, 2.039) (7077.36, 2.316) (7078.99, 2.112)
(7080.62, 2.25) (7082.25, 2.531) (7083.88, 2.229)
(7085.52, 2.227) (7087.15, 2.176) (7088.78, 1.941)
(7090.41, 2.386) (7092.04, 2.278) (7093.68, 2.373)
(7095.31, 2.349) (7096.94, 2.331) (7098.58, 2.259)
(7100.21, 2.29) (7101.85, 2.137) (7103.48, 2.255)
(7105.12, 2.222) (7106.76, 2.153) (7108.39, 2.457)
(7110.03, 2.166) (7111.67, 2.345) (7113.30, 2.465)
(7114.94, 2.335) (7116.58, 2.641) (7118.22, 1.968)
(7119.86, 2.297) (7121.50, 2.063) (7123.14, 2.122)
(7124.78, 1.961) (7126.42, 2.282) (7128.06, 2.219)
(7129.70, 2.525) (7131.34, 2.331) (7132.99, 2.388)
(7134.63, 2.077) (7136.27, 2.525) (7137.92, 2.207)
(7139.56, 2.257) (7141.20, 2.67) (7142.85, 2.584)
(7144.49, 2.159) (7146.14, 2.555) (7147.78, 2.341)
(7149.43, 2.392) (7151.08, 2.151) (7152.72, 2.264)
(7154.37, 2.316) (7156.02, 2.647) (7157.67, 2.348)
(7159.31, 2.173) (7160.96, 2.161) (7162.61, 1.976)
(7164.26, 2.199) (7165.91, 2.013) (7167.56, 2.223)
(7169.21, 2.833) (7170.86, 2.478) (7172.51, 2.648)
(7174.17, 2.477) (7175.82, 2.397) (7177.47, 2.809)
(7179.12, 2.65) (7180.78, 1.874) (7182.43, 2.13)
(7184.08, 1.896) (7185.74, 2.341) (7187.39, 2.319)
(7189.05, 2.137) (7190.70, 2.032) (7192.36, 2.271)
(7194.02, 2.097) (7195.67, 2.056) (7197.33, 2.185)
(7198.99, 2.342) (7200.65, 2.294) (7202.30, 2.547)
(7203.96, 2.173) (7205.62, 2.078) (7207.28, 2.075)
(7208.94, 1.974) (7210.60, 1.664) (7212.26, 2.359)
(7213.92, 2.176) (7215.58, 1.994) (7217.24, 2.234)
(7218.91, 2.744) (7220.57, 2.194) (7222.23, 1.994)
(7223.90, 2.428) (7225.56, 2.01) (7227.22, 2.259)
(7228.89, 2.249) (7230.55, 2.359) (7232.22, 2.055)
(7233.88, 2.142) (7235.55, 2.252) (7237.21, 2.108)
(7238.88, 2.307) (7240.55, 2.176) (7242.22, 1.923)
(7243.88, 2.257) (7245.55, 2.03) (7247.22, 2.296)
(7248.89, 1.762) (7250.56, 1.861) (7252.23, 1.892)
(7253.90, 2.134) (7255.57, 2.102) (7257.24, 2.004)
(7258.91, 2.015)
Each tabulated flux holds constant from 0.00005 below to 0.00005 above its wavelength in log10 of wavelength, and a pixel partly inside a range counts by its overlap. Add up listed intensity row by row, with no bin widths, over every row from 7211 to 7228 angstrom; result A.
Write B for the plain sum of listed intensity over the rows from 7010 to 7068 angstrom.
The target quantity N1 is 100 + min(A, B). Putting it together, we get 122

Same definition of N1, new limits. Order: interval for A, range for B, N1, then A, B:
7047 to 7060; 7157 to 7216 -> 118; 18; 80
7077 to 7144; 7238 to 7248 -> 113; 94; 13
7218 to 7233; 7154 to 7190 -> 120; 20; 51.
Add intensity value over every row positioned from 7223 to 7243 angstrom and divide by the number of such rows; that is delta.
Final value 2.19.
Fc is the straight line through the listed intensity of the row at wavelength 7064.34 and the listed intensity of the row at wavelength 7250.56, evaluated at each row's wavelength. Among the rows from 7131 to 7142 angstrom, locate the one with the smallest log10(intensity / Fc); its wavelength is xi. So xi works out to 7134.63 angstrom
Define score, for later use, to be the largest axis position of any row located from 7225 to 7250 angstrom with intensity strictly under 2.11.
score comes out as 7248.89 angstrom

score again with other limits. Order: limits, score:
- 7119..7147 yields 7134.63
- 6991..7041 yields 7036.74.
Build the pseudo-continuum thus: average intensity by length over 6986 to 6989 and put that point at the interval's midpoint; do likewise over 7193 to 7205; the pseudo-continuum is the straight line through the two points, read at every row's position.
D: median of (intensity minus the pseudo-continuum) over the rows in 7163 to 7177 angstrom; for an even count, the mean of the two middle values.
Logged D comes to 0.19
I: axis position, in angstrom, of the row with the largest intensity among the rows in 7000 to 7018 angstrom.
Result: 7009.25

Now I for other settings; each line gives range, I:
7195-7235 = 7218.91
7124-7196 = 7169.21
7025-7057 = 7031.88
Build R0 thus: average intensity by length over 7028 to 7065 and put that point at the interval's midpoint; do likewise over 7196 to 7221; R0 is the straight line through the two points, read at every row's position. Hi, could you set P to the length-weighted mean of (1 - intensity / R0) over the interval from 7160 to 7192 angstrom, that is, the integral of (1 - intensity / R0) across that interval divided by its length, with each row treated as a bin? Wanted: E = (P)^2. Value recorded 0.0017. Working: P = -0.041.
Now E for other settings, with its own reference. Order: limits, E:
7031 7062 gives 0.0000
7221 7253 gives 0.0010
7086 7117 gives 0.0012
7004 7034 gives 0.0023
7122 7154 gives 0.0023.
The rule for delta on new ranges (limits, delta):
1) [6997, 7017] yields 2.31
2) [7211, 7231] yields 2.25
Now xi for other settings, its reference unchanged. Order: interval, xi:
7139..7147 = 7144.49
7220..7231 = 7222.23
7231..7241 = 7232.22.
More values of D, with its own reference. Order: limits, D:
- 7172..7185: 0.19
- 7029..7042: -0.10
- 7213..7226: -0.05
